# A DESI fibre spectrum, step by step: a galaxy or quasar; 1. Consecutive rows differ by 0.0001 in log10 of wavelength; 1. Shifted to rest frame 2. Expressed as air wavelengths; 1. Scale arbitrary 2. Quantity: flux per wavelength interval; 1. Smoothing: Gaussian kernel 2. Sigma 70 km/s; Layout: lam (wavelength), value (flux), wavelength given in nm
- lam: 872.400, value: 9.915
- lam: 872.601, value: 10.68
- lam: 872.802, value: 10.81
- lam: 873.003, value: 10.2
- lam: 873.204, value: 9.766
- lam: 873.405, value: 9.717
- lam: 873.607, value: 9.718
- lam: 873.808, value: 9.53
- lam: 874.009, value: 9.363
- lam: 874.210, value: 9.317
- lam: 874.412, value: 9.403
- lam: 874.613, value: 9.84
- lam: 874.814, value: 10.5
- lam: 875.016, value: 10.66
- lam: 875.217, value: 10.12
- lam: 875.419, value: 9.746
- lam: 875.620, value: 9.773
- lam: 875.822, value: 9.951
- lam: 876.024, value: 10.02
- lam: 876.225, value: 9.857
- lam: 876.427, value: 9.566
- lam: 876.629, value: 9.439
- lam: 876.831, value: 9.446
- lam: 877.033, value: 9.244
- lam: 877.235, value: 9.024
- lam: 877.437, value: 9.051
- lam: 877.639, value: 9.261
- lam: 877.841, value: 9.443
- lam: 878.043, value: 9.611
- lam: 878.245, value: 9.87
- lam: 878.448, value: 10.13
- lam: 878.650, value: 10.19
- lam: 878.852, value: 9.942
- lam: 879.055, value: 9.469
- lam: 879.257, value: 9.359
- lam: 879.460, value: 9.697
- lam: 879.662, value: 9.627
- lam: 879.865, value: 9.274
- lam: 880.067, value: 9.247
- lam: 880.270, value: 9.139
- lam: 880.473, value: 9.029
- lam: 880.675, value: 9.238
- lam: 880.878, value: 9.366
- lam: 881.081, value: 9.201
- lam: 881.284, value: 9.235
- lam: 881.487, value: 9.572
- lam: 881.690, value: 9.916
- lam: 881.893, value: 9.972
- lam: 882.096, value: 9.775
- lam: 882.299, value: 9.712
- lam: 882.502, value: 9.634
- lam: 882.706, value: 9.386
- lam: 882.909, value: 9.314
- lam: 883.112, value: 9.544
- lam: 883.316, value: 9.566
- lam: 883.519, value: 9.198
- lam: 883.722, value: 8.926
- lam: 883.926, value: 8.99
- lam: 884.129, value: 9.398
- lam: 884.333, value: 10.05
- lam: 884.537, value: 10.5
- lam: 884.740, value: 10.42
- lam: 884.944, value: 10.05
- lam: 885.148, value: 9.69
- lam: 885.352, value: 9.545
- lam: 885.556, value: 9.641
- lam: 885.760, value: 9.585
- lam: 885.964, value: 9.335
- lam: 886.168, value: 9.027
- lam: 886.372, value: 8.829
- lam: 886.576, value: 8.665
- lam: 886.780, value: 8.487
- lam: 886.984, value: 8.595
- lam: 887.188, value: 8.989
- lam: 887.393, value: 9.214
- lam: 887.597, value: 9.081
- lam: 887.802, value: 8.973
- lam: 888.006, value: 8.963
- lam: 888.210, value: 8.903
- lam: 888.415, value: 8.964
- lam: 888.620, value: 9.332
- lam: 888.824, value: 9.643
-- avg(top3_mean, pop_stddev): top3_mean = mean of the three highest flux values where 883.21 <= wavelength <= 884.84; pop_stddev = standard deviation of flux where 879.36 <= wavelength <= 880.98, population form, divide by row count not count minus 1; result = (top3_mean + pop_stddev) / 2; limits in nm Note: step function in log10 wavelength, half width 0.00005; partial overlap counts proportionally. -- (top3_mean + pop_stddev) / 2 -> 5.3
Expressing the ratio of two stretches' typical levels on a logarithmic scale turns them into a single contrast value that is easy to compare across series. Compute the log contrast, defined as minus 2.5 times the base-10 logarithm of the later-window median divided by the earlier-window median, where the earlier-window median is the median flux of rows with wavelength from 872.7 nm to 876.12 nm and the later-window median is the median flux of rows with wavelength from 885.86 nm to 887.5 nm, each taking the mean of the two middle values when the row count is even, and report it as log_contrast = 0.10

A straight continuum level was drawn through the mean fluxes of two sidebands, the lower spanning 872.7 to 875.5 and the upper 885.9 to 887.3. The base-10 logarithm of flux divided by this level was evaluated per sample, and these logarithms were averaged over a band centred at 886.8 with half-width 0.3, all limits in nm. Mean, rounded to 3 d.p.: -0.012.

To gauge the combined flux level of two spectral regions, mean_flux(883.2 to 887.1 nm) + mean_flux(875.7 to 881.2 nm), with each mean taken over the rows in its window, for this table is 18.90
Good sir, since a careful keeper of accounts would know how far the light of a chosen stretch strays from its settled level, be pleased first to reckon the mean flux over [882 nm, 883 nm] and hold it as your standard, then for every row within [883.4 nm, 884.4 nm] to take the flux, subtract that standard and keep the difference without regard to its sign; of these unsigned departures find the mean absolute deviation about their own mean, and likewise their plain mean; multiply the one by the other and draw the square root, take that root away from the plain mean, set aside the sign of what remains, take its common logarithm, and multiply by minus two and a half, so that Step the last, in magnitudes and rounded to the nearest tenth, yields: 1.8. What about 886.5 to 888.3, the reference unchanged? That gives 1.2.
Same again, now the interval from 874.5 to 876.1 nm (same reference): 2.1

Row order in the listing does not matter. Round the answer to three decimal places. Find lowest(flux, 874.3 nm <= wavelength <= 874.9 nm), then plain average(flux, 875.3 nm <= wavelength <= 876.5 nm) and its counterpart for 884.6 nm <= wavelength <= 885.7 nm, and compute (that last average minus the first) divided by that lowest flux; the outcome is 0.005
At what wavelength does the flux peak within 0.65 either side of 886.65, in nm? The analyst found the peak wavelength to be 886.168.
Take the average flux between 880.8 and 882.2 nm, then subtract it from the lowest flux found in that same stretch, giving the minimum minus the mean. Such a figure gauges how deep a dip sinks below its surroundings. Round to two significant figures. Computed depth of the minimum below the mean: -0.38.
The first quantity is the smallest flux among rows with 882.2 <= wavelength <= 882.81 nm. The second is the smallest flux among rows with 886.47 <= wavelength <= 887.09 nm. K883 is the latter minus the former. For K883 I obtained -0.9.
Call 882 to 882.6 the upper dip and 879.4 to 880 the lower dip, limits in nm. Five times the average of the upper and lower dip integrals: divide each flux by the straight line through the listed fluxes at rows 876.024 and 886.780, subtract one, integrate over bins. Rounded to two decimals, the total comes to 0.10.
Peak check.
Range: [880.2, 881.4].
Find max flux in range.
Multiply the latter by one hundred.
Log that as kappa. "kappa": 937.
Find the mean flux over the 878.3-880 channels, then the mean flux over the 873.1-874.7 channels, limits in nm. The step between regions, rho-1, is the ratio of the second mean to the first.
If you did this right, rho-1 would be 0.99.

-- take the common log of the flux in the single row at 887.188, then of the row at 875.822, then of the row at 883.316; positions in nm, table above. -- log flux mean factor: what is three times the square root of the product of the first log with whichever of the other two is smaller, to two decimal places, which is 2.90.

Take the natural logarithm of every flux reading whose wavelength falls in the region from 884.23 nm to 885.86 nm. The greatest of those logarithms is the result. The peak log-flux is 2.35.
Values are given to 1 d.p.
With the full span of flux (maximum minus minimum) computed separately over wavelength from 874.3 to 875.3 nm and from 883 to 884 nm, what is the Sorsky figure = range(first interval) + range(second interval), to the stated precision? 1.9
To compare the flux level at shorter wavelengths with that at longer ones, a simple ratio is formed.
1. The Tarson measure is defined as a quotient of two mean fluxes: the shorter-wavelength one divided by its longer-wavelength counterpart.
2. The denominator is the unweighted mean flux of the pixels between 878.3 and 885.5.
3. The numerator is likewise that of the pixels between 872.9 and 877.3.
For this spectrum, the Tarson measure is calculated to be 1.02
